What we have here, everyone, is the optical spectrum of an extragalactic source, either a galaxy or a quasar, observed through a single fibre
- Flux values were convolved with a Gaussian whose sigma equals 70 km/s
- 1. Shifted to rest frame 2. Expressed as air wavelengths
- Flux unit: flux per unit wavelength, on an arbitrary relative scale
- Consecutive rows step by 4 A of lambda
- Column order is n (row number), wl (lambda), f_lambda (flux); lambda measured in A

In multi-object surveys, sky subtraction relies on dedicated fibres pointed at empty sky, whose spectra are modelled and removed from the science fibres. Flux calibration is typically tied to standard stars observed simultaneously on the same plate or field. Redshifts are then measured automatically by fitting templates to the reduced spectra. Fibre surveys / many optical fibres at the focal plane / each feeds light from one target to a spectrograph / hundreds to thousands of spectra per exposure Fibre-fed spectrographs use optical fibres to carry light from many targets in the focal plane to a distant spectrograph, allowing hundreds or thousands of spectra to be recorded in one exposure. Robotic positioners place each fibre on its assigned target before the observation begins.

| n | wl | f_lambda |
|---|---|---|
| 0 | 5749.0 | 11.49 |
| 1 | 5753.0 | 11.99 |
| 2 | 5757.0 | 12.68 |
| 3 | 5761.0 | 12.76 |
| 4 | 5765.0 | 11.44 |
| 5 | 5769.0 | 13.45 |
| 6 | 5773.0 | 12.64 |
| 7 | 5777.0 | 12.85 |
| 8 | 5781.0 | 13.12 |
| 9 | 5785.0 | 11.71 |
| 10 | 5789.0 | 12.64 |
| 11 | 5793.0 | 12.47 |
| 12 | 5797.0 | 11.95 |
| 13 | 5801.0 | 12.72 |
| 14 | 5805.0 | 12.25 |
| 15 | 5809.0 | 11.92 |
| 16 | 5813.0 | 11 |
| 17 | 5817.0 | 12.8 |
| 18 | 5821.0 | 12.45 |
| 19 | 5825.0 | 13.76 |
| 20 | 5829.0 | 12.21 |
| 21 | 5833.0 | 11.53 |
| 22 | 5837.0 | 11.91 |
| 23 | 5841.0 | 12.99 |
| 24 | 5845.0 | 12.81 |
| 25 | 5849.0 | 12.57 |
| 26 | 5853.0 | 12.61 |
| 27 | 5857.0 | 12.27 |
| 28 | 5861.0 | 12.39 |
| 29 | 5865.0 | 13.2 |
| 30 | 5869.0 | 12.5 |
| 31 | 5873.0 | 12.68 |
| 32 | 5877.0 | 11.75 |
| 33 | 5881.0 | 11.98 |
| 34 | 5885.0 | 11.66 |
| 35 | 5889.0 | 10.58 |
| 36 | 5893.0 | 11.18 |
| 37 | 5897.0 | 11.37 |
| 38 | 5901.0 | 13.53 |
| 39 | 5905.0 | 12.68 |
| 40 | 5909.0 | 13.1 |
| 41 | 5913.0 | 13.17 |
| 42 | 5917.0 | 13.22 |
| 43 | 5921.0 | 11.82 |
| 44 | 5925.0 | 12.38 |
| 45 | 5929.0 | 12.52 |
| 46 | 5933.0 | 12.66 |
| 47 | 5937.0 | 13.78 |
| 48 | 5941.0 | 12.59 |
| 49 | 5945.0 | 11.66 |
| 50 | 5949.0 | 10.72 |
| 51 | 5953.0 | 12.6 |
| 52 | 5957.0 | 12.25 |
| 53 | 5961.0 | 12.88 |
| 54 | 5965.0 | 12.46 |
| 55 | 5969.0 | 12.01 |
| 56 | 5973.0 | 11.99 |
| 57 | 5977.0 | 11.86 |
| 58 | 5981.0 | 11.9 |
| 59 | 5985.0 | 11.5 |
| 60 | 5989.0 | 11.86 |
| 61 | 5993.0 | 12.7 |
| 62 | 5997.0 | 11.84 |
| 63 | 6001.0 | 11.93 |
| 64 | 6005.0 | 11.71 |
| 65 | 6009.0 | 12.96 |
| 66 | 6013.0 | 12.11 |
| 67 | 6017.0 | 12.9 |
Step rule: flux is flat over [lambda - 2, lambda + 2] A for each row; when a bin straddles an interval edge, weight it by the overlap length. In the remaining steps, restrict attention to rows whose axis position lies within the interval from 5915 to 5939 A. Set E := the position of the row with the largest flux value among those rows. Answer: 5937.0 A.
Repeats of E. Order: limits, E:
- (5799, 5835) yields 5825.0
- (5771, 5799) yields 5781.0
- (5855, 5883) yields 5865.0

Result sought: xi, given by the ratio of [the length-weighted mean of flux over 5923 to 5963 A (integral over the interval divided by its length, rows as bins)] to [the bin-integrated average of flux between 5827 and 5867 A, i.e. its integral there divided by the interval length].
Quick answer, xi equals 1.00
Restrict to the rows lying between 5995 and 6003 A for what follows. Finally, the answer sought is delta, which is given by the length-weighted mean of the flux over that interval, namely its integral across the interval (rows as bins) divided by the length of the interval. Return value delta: 11.9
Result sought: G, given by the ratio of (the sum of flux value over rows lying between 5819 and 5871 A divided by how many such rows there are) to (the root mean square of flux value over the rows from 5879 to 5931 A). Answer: 1.02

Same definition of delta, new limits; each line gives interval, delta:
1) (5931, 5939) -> 13.2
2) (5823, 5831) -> 13.0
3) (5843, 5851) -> 12.7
